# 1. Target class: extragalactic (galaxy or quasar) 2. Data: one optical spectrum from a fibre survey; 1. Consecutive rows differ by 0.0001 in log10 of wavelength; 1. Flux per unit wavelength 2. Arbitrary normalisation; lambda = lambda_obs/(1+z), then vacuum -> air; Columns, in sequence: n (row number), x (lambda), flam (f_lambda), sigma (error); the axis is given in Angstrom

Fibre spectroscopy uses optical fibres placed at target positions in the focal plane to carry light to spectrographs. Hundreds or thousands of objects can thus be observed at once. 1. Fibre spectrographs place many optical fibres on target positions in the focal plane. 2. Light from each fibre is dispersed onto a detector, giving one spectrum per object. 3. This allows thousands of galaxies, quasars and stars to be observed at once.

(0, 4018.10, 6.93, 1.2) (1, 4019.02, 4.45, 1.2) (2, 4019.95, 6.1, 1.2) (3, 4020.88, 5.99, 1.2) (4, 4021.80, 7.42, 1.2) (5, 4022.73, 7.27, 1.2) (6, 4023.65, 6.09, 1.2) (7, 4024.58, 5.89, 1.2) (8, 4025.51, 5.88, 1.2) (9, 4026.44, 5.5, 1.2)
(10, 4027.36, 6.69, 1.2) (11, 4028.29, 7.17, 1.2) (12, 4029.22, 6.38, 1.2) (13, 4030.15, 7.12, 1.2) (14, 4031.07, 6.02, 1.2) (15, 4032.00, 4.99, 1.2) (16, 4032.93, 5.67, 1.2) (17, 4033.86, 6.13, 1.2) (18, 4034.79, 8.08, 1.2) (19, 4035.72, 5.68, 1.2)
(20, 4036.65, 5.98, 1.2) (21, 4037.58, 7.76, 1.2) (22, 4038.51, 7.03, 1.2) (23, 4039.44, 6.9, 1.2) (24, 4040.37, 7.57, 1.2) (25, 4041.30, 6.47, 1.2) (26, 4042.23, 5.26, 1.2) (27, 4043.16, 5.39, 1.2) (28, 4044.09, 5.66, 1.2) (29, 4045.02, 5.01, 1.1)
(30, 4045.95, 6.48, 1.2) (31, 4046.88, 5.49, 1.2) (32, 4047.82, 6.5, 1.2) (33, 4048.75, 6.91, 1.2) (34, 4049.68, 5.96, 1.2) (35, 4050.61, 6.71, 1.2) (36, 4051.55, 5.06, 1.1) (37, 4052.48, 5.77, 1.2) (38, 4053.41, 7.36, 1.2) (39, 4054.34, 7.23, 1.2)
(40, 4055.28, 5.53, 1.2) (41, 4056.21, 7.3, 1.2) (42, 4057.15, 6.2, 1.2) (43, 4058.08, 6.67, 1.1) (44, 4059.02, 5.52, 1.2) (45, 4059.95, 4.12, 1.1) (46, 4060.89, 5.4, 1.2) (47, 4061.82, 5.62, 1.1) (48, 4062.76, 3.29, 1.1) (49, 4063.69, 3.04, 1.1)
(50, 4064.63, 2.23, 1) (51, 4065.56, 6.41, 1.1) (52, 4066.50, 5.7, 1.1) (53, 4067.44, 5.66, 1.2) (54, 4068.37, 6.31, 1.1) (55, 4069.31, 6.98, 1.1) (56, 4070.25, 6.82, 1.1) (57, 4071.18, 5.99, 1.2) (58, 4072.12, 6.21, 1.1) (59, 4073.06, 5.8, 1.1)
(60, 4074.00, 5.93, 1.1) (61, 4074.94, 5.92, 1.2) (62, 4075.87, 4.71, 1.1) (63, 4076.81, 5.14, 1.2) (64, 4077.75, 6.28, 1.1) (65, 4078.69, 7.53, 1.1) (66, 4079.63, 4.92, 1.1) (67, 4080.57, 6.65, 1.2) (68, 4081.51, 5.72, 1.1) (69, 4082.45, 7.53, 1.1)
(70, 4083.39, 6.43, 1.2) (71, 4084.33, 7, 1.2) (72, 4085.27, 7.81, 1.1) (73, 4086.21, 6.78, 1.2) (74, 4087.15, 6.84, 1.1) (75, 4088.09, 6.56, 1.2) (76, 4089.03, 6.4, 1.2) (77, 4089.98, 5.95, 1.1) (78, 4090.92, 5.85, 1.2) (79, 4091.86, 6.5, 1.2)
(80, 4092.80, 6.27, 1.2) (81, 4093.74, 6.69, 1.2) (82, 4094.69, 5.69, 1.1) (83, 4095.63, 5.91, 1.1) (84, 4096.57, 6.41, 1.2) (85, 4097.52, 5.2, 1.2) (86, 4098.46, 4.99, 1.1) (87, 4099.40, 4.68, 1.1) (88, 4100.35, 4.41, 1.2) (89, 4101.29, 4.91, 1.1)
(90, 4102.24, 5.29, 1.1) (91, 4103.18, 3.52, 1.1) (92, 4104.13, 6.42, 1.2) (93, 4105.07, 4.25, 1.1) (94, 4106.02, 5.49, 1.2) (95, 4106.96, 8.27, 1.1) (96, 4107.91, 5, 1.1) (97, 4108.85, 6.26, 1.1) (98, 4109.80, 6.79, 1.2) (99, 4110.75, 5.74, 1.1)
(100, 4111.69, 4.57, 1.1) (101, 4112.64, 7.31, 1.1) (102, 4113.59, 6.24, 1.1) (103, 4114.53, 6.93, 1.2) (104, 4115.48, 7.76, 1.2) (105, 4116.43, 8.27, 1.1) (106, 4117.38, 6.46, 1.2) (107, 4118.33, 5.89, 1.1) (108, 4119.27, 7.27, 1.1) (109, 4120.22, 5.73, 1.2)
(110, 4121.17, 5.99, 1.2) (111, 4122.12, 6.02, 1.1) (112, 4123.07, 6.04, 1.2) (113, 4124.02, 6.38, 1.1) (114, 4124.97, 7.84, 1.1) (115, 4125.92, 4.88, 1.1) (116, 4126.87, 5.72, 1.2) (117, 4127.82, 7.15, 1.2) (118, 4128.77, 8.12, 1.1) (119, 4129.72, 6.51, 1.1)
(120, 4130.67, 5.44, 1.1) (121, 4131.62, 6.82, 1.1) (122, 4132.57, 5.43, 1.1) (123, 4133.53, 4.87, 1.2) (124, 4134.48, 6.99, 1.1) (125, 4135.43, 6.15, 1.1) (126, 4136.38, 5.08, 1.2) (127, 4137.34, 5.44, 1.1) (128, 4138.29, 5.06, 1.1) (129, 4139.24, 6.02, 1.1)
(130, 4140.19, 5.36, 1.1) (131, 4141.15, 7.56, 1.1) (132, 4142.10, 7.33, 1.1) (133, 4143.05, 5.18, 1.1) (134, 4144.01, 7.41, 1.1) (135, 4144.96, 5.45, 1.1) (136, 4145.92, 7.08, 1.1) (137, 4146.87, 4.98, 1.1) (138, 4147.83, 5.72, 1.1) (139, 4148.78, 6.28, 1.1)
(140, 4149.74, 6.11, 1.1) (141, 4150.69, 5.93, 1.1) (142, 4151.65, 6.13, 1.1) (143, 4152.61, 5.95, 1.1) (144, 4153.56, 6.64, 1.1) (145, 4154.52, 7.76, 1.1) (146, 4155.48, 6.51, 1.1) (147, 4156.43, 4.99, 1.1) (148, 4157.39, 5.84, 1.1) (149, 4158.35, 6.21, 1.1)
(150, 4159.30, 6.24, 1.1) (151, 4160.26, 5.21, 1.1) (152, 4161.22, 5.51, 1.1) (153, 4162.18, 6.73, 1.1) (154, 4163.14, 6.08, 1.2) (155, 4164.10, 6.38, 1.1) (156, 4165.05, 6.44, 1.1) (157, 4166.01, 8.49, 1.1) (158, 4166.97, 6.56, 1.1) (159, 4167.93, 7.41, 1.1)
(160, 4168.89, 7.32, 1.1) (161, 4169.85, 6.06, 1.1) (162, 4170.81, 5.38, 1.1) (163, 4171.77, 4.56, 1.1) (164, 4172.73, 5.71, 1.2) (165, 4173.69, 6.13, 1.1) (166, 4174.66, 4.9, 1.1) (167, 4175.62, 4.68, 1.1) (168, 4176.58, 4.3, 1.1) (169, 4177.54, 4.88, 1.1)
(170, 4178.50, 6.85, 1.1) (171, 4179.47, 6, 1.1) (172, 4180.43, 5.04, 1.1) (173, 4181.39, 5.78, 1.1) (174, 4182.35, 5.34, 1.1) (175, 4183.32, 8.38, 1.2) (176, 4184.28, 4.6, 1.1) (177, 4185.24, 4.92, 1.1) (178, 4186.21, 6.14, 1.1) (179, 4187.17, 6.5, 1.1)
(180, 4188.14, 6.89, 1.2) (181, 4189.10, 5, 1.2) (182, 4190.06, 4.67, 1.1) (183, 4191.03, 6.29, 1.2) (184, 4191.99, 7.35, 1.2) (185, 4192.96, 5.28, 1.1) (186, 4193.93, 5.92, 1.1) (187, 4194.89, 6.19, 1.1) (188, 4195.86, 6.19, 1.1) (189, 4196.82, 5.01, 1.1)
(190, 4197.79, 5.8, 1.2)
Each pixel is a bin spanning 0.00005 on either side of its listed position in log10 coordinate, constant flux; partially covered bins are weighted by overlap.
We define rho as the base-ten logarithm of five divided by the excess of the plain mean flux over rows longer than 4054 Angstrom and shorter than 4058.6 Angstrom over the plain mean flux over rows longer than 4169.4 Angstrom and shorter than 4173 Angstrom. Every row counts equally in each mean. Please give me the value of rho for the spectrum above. 0.64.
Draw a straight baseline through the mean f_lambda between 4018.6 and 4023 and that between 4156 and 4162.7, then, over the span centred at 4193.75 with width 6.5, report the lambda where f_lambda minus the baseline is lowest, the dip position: 4196.82 Angstrom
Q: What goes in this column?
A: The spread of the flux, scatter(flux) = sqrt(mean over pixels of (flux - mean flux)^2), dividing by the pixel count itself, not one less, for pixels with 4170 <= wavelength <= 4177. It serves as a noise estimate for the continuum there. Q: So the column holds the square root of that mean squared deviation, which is 0.616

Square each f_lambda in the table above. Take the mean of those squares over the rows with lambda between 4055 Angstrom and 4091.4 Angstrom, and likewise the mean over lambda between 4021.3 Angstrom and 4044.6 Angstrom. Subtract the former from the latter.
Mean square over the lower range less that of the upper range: 5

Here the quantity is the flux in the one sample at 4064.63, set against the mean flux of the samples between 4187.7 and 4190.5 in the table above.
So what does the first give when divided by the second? 0.40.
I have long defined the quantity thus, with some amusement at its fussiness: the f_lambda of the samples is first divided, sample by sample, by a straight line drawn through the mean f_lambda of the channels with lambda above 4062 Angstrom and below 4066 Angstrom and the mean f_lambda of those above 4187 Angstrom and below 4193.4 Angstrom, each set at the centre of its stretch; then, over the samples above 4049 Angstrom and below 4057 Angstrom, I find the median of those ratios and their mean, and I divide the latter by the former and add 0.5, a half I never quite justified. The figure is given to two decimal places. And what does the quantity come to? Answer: 1.49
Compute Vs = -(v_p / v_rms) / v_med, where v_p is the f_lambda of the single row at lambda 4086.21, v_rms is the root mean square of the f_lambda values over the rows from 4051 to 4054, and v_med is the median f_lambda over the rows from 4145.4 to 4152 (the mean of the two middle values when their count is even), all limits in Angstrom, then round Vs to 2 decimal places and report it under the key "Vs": -0.18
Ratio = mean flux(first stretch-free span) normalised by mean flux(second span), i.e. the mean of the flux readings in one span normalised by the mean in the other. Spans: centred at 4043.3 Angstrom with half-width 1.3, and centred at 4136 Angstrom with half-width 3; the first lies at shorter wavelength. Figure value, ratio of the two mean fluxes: 0.97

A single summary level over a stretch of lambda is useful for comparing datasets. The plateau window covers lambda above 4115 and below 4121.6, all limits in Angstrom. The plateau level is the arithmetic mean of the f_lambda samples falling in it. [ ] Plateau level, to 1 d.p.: 6.8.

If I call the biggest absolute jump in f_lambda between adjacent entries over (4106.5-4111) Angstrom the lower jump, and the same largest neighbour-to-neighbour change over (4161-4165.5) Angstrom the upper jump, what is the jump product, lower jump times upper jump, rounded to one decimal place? 4.0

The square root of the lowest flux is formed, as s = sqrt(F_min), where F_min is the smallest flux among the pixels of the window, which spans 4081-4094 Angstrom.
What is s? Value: 2.39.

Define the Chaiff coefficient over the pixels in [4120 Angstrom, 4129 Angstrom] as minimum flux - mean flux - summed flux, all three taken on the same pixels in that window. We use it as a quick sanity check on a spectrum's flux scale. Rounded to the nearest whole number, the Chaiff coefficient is -65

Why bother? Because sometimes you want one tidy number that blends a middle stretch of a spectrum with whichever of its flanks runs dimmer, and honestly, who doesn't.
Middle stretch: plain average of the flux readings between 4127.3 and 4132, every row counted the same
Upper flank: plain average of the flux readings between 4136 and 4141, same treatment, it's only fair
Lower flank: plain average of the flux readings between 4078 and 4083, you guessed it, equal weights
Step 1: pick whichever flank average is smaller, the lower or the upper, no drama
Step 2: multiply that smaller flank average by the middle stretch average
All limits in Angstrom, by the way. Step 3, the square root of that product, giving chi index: 6.1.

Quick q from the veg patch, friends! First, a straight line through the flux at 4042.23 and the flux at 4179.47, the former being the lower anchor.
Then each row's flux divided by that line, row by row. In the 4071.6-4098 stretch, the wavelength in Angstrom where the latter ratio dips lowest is 4075.87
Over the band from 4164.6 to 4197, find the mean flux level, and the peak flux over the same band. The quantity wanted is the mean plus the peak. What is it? 14.4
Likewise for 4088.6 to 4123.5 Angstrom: 14.3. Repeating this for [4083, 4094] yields 14.4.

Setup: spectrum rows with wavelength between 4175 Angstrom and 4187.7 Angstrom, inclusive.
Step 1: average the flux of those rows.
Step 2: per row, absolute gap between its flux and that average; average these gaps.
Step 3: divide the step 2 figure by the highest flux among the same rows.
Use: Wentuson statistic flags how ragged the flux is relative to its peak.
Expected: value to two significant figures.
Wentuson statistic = 0.11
